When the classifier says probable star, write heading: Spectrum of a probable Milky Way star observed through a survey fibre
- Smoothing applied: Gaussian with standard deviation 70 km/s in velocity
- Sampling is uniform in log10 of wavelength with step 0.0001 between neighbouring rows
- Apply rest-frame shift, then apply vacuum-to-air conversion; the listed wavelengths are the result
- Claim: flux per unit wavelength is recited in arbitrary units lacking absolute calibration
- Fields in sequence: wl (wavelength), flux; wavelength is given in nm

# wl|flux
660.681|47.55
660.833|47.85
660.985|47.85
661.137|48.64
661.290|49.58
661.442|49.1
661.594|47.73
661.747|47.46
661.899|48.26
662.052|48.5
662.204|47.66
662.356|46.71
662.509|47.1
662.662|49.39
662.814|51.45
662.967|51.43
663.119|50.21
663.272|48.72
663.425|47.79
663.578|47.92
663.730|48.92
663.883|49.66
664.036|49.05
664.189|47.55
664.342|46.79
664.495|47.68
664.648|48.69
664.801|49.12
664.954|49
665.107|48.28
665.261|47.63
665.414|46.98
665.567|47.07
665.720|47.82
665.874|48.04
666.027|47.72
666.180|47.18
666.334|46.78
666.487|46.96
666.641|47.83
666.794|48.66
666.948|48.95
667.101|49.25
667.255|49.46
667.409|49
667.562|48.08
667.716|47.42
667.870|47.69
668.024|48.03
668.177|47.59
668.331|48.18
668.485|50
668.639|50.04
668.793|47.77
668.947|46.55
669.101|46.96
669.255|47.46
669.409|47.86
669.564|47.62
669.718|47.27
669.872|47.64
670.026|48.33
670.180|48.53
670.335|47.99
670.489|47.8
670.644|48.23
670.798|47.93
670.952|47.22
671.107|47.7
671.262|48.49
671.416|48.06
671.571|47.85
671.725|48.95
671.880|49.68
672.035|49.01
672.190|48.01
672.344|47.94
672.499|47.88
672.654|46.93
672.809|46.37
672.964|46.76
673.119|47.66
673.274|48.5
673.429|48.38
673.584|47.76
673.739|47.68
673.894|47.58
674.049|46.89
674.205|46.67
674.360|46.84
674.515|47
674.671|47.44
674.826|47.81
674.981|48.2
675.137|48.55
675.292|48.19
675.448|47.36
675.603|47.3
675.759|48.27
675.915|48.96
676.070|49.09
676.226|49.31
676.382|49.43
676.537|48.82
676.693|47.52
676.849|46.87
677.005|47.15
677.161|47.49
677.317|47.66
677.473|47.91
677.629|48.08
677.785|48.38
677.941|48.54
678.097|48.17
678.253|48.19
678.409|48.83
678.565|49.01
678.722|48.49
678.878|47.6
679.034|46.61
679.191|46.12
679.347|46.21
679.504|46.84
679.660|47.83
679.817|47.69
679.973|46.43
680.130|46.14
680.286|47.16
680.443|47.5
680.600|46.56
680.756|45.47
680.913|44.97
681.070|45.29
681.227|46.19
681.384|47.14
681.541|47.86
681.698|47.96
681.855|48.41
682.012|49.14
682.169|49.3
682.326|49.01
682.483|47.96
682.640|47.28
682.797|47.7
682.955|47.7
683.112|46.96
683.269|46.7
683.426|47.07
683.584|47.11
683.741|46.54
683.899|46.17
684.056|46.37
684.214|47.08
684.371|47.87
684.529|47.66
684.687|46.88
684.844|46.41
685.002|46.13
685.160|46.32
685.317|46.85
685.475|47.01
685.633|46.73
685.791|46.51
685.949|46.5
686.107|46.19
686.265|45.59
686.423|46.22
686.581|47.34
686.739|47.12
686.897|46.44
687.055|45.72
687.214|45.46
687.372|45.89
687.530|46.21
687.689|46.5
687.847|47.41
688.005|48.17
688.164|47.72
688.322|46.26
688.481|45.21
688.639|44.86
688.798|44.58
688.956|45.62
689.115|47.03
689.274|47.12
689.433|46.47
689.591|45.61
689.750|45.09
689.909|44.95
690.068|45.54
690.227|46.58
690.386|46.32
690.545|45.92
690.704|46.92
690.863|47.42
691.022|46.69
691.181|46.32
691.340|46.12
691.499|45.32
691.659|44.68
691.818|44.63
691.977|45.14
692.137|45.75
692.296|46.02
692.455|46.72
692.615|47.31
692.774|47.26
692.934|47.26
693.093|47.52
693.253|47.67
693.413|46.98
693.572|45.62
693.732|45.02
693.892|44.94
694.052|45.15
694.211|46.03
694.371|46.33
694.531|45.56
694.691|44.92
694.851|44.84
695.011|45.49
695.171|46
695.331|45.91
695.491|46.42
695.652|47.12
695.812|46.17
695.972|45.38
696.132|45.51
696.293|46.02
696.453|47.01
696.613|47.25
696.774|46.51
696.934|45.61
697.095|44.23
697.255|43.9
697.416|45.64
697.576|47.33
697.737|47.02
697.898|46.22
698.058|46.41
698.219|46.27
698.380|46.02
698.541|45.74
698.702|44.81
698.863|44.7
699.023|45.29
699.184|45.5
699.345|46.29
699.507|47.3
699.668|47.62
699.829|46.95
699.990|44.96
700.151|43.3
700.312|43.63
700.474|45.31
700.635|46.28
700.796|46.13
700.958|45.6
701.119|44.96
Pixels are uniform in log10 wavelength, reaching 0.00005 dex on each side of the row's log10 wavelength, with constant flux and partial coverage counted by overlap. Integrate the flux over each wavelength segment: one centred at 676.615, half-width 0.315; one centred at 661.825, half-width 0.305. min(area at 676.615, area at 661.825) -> 29.3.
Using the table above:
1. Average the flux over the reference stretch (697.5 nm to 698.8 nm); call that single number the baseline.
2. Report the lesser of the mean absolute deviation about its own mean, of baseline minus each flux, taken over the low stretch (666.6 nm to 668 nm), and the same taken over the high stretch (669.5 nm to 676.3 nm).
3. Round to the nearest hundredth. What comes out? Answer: 0.58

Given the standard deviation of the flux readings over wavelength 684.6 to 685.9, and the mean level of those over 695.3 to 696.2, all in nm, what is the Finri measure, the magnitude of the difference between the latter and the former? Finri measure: 45.8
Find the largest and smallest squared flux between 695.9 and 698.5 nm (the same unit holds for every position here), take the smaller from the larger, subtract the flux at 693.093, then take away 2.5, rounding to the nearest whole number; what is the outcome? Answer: 263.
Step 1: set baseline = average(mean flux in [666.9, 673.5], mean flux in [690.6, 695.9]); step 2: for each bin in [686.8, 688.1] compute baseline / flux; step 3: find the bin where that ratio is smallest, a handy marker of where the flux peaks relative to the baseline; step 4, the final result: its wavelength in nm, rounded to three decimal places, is 688.005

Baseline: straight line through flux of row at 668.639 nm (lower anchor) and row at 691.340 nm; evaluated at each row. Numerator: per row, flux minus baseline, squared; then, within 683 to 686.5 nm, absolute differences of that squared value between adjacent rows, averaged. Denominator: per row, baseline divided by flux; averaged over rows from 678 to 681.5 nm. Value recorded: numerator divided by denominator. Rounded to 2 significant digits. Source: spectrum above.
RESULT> 0.45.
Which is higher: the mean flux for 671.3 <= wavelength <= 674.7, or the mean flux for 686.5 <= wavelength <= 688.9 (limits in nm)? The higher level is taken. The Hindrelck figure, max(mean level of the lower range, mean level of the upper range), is 47.7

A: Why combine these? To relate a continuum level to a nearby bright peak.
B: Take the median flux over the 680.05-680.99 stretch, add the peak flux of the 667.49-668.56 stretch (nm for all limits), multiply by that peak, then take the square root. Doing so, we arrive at 69.4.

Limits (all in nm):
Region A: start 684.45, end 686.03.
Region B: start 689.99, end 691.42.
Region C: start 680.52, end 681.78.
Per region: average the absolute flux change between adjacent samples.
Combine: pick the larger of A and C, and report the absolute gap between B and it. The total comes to 0.1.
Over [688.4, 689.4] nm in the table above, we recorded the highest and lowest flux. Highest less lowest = 2.5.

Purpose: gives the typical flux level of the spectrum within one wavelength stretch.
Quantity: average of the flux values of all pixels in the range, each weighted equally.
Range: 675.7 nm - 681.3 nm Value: 47.5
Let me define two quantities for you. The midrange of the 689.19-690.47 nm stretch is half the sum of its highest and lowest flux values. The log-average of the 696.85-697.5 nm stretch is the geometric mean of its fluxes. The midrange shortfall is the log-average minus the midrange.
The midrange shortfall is -1.2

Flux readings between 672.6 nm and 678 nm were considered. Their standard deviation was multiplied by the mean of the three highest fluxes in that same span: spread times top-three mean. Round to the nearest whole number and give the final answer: 39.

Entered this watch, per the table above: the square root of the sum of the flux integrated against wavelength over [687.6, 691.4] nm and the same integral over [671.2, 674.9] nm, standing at 18.8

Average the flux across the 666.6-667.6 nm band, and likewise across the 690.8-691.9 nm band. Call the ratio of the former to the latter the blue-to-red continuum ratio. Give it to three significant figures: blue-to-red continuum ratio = 1.06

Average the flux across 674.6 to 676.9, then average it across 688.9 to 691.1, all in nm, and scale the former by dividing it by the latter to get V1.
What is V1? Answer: 1.04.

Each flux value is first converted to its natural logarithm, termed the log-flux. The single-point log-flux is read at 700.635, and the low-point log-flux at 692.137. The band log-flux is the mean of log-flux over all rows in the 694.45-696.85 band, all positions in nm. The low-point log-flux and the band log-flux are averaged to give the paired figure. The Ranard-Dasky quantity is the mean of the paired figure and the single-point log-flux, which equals 3.830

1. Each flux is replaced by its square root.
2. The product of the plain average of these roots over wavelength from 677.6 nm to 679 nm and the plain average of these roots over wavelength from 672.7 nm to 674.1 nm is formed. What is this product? 47.9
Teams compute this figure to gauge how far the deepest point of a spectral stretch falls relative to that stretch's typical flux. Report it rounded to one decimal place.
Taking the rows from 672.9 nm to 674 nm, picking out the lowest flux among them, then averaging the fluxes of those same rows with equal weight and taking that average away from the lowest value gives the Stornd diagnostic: -1.0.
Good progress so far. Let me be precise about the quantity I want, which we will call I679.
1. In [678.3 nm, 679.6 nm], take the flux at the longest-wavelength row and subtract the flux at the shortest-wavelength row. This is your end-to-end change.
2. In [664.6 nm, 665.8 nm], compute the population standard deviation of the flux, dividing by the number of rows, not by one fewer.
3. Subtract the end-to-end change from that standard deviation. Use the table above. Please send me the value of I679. 2.8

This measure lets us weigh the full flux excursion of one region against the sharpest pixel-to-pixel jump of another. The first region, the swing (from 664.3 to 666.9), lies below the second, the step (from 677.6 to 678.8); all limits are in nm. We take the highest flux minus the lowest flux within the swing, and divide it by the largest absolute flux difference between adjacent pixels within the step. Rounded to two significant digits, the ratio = 3.7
